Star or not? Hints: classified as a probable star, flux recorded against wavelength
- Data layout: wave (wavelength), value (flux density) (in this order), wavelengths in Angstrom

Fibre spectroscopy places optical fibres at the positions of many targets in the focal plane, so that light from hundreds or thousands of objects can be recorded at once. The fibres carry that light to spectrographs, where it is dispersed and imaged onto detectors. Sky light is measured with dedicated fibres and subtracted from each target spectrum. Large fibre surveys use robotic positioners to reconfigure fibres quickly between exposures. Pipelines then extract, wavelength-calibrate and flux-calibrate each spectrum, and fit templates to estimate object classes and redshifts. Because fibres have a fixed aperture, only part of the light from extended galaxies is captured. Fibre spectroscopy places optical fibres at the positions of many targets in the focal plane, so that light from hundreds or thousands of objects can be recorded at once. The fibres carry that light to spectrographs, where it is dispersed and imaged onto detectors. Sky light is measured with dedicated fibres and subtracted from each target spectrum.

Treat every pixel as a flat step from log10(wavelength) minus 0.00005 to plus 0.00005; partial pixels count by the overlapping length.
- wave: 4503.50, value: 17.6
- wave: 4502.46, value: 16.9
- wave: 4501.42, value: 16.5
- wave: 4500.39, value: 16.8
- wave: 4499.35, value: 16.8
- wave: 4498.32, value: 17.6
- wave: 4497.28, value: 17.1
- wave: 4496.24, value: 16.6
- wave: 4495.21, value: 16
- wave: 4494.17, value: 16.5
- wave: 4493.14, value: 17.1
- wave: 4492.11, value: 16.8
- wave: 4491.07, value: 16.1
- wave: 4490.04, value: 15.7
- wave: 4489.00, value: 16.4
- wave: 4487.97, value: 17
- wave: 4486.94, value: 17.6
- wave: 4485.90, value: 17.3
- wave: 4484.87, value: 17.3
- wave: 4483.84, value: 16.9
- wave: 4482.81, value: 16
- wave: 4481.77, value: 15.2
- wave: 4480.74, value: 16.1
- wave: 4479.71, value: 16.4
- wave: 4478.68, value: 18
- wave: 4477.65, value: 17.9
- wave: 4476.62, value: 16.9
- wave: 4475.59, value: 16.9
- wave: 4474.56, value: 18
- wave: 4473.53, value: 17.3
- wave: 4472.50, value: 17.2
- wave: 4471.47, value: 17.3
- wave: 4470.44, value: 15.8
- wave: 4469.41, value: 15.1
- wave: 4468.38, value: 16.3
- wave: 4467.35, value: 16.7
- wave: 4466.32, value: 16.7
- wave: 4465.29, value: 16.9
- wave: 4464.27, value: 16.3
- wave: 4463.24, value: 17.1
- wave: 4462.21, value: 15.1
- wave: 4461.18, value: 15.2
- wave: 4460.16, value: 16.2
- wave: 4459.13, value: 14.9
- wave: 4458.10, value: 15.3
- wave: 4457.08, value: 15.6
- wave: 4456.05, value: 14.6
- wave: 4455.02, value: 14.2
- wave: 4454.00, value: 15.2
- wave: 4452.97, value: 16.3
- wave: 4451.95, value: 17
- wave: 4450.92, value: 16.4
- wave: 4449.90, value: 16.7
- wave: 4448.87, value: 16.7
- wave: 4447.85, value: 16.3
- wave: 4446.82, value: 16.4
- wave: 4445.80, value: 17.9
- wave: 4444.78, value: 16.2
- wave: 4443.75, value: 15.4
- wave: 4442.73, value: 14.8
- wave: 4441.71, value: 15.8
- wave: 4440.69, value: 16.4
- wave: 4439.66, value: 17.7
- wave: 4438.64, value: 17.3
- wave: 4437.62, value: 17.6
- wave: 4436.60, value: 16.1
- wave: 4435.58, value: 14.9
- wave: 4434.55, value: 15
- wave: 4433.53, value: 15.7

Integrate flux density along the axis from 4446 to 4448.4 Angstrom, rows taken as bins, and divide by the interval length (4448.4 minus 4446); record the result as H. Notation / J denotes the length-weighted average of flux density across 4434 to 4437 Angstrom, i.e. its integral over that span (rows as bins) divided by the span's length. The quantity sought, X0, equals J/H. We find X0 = 0.92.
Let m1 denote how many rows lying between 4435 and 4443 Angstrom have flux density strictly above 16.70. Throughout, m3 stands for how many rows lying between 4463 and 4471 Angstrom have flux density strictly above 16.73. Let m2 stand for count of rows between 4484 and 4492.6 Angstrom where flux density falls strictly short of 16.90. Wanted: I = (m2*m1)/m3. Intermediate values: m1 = 3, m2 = 4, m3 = 2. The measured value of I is 6.0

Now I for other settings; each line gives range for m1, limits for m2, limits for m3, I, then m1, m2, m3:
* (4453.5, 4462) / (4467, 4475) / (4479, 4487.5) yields 0.0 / 0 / 4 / 4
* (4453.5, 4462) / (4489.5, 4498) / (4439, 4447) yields 0.0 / 0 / 6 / 2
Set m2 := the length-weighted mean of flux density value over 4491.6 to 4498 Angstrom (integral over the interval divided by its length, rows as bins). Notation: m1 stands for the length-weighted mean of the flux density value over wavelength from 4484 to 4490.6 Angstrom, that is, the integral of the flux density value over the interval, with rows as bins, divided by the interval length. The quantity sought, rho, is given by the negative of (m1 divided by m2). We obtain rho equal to -1.01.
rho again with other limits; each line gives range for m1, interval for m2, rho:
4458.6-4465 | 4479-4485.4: -0.97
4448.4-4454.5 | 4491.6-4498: -0.98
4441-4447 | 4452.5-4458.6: -1.06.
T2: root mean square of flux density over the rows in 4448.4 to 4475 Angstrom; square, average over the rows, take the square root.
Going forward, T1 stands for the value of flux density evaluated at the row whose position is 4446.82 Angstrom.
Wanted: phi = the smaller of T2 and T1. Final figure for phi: 16.2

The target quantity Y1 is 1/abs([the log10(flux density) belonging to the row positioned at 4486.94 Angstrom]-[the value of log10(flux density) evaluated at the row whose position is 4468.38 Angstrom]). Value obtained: 30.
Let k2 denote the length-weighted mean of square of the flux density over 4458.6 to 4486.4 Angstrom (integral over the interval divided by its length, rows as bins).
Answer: 275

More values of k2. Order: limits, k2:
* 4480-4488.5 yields 278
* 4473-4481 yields 297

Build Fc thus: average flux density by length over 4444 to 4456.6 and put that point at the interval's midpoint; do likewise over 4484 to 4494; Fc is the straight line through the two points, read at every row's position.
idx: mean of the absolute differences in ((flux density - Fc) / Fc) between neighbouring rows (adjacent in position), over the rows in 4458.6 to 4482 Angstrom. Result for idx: 0.044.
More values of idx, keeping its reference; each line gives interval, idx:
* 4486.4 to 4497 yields 0.033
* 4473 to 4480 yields 0.045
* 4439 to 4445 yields 0.054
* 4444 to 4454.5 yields 0.045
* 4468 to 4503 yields 0.035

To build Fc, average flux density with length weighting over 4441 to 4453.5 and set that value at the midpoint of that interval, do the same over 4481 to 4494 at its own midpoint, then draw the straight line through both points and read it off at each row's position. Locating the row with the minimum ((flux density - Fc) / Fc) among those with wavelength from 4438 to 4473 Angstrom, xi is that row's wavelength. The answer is 4455.02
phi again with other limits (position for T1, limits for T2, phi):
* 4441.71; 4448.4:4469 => 15.8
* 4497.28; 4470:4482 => 16.9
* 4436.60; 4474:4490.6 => 16.1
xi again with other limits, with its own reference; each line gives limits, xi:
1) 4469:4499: 4469.41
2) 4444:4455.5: 4455.02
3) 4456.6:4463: 4459.13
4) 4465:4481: 4469.41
